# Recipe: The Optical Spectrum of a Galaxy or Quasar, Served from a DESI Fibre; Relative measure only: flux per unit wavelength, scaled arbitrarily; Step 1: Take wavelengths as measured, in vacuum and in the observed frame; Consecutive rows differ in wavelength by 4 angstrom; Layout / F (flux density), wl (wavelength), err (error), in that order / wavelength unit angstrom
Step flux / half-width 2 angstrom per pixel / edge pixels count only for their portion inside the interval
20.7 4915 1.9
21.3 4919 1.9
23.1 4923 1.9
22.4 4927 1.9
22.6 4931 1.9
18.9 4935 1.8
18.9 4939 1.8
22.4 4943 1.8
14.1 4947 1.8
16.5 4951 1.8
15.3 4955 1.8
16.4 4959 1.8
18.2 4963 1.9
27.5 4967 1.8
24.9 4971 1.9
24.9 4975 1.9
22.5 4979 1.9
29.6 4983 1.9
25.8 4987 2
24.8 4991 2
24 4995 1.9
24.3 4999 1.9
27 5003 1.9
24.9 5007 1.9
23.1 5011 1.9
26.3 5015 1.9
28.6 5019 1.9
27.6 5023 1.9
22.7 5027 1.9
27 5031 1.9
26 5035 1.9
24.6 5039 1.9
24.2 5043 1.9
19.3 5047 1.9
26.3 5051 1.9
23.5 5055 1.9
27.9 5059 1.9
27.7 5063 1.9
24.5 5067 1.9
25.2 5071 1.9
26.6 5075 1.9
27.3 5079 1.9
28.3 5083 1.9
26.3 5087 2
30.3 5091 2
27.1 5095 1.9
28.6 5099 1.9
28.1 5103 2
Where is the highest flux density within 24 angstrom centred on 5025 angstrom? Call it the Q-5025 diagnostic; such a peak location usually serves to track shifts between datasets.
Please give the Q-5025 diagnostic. 5019 angstrom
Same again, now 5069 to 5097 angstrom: 5091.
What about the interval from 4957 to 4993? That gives 4983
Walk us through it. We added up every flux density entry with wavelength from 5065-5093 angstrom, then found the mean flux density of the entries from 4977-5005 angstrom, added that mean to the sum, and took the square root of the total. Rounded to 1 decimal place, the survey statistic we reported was 14.6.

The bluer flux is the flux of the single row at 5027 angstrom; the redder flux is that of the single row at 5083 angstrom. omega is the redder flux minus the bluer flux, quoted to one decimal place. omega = 5.6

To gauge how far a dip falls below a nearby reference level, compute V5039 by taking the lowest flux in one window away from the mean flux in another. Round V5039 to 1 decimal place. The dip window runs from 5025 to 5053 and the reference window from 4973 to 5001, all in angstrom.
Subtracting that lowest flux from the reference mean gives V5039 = 5.8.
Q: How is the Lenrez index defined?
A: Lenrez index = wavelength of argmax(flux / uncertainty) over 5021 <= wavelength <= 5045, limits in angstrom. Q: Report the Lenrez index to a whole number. 5023 angstrom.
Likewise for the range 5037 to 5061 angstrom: 5059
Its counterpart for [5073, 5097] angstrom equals 5091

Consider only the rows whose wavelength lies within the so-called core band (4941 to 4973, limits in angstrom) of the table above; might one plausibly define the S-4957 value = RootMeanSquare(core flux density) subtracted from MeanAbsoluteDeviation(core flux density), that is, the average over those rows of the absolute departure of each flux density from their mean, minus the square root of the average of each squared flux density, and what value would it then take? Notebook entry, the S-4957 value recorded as -15.8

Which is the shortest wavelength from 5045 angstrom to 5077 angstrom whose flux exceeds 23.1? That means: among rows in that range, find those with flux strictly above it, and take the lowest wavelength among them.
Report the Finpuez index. 5051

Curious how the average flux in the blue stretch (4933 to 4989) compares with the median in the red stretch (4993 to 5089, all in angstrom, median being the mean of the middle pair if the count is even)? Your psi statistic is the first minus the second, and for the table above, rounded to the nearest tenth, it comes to -5.0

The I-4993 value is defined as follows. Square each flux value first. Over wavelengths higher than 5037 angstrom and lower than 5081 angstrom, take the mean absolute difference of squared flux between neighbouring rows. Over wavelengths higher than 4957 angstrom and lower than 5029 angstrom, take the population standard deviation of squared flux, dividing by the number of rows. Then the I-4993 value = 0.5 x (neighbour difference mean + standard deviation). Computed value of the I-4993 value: 137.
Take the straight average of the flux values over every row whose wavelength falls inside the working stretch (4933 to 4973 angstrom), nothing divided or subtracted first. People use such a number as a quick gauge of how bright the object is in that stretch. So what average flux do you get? 19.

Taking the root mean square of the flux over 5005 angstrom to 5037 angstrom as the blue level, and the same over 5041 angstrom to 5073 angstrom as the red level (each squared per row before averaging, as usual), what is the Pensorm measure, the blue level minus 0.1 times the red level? 23.4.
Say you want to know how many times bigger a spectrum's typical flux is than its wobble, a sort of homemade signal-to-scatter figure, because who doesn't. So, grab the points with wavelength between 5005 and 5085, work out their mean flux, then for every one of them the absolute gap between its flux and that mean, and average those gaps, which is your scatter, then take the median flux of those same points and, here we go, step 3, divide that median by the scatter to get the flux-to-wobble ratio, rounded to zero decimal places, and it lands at 14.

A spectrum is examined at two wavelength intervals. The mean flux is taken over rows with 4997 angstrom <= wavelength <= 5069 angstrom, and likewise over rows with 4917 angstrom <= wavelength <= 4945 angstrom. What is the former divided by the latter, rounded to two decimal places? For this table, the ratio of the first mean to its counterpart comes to 1.18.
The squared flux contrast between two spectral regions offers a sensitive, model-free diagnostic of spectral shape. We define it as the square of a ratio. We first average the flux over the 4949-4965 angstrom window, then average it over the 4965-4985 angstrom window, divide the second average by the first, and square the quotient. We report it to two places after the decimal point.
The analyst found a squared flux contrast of 2.43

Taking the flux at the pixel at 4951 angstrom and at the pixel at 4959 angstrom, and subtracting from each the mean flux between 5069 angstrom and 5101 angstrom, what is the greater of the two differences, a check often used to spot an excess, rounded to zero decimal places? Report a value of -11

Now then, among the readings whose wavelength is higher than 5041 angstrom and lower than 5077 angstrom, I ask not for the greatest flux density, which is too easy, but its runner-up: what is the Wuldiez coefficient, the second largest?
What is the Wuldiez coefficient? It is 27.7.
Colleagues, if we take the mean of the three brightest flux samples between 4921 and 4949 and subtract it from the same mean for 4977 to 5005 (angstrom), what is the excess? 5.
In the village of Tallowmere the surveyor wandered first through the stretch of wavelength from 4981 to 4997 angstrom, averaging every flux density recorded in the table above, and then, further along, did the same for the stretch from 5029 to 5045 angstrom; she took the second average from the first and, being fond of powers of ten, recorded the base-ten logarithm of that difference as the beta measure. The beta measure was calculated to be -0.22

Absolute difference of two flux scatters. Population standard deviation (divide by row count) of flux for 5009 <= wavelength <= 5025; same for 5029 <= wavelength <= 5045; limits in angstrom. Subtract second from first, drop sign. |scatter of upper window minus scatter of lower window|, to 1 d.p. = 1.0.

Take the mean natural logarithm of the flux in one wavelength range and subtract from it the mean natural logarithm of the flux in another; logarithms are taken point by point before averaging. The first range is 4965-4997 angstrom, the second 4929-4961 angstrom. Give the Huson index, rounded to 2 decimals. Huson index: 0.35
